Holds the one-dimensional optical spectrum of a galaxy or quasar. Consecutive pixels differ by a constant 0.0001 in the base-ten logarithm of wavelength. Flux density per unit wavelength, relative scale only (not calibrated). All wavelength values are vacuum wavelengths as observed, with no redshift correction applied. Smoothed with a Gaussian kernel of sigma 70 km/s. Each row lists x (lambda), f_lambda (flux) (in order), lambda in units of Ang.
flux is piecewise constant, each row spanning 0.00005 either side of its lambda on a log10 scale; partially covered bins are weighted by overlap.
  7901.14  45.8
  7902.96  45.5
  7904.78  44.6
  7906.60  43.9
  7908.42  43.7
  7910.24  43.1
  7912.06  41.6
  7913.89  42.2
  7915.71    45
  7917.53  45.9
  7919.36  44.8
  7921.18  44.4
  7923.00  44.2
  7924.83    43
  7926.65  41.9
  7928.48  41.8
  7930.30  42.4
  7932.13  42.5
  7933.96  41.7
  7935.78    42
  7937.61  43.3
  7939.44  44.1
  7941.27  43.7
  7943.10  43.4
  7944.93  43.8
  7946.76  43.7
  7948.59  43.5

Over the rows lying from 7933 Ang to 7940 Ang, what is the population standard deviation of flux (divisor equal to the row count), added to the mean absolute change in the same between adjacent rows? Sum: 1.8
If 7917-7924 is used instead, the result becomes 1.2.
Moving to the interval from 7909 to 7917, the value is 2.9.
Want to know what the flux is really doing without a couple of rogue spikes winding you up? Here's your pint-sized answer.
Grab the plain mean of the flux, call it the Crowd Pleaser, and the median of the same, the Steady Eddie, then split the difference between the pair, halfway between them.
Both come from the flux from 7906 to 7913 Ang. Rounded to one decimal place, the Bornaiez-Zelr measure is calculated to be 43.2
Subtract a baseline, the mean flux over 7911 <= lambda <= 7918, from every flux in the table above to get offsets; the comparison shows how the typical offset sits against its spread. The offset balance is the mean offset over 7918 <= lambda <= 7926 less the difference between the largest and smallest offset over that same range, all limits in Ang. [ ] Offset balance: -1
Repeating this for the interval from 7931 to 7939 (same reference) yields -3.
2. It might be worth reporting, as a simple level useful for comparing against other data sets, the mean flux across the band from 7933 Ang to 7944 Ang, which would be 43.0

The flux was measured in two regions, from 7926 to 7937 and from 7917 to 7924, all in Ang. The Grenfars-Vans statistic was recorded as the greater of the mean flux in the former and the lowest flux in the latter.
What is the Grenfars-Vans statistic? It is 44.2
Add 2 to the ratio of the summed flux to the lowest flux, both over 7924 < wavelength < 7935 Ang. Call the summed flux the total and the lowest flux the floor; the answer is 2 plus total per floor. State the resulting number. 8.1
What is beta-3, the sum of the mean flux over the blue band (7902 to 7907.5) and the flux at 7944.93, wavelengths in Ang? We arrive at 88.5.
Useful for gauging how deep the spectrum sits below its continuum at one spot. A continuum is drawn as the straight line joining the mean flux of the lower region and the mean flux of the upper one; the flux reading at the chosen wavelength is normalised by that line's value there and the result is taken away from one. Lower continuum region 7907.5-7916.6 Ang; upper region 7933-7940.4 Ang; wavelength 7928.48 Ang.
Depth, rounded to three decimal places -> 0.025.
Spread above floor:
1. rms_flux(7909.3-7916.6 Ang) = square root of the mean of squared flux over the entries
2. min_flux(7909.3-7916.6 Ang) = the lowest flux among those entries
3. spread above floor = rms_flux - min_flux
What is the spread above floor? 1.4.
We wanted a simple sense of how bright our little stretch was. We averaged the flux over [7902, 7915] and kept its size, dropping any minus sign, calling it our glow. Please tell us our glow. 43.5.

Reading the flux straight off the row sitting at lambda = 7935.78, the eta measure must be 42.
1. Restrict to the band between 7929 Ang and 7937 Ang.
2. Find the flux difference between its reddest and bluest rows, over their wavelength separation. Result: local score -0.07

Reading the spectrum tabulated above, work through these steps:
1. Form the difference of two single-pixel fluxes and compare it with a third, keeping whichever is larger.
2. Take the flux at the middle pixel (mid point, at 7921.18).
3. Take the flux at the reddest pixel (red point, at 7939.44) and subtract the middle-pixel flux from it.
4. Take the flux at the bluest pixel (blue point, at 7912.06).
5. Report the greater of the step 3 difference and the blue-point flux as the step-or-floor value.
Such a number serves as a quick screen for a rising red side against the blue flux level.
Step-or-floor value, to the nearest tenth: 41.6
